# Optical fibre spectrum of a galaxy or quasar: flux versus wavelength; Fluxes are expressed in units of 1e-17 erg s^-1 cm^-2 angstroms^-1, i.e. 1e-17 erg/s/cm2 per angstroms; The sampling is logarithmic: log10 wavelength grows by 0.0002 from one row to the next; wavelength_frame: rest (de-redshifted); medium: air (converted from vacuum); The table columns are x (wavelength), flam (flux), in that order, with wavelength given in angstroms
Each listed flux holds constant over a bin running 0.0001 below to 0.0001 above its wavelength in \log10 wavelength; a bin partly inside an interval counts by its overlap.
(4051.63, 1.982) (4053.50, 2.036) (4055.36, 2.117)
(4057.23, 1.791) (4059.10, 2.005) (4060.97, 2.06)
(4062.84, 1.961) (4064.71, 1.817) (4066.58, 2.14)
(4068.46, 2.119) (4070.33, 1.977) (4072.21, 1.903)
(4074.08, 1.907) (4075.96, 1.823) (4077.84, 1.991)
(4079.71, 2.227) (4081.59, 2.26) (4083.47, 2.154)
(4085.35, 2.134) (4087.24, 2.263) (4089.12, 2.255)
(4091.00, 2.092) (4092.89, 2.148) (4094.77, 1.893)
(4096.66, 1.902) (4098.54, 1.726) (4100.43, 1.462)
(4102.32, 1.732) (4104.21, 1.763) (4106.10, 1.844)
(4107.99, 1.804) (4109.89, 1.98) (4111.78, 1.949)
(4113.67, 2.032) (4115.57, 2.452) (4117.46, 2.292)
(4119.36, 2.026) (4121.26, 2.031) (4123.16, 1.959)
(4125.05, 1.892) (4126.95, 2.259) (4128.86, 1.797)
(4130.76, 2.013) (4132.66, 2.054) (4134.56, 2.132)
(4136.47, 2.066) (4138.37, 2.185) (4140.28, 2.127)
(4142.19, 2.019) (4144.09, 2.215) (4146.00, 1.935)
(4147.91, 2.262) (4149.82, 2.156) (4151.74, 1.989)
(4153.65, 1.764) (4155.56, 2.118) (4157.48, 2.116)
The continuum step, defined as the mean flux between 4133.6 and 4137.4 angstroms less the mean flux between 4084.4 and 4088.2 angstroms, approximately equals -0.10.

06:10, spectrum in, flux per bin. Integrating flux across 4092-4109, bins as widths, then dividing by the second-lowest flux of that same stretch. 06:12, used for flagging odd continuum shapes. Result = 18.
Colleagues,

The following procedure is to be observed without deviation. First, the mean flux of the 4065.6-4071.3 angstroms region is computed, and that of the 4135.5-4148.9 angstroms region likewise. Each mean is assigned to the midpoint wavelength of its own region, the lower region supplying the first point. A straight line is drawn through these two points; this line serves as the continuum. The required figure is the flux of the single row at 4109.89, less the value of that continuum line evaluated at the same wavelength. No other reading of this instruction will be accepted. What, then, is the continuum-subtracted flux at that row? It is -0.1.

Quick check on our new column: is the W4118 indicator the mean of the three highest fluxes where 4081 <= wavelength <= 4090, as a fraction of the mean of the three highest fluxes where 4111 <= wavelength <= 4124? 1.00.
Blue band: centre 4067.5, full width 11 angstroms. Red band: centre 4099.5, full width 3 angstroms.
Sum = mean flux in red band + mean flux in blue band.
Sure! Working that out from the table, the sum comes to 3.58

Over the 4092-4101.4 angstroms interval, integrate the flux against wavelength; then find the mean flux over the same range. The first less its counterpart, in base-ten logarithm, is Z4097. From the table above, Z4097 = 1.19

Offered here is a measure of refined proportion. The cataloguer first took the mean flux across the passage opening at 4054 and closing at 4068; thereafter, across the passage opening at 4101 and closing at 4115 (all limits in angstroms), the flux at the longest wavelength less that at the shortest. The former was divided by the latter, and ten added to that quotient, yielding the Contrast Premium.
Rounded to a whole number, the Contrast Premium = 17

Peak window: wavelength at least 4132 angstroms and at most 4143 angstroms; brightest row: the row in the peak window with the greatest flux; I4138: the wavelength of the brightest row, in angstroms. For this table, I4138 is 4138.37 angstroms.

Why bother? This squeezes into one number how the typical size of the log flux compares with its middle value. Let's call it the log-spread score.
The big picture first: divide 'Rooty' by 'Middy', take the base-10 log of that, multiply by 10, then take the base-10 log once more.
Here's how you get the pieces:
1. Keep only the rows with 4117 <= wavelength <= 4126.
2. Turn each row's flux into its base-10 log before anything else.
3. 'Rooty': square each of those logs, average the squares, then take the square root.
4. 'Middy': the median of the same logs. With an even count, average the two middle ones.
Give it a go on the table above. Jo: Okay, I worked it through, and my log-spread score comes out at -1.3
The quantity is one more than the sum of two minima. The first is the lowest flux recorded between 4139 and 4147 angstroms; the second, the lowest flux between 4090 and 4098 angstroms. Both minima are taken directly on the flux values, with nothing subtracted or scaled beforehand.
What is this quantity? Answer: 4.83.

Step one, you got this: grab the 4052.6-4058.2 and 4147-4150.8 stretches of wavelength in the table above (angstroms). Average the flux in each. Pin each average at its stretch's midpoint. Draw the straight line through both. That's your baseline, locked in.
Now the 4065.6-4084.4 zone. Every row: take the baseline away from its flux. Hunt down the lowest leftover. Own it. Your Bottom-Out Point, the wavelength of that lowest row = 4075.96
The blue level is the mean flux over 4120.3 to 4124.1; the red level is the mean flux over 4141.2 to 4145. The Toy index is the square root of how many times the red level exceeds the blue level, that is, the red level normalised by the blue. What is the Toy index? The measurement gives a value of 1.03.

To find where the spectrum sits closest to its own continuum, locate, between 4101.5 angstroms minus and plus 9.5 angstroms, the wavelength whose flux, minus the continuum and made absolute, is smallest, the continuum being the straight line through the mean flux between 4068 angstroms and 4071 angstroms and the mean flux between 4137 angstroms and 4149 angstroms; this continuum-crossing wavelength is 4092.89 angstroms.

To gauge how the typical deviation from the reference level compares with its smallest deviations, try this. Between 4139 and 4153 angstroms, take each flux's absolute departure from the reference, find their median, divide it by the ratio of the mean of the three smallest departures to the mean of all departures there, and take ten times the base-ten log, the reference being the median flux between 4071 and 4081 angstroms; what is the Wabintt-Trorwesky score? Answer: -2.4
